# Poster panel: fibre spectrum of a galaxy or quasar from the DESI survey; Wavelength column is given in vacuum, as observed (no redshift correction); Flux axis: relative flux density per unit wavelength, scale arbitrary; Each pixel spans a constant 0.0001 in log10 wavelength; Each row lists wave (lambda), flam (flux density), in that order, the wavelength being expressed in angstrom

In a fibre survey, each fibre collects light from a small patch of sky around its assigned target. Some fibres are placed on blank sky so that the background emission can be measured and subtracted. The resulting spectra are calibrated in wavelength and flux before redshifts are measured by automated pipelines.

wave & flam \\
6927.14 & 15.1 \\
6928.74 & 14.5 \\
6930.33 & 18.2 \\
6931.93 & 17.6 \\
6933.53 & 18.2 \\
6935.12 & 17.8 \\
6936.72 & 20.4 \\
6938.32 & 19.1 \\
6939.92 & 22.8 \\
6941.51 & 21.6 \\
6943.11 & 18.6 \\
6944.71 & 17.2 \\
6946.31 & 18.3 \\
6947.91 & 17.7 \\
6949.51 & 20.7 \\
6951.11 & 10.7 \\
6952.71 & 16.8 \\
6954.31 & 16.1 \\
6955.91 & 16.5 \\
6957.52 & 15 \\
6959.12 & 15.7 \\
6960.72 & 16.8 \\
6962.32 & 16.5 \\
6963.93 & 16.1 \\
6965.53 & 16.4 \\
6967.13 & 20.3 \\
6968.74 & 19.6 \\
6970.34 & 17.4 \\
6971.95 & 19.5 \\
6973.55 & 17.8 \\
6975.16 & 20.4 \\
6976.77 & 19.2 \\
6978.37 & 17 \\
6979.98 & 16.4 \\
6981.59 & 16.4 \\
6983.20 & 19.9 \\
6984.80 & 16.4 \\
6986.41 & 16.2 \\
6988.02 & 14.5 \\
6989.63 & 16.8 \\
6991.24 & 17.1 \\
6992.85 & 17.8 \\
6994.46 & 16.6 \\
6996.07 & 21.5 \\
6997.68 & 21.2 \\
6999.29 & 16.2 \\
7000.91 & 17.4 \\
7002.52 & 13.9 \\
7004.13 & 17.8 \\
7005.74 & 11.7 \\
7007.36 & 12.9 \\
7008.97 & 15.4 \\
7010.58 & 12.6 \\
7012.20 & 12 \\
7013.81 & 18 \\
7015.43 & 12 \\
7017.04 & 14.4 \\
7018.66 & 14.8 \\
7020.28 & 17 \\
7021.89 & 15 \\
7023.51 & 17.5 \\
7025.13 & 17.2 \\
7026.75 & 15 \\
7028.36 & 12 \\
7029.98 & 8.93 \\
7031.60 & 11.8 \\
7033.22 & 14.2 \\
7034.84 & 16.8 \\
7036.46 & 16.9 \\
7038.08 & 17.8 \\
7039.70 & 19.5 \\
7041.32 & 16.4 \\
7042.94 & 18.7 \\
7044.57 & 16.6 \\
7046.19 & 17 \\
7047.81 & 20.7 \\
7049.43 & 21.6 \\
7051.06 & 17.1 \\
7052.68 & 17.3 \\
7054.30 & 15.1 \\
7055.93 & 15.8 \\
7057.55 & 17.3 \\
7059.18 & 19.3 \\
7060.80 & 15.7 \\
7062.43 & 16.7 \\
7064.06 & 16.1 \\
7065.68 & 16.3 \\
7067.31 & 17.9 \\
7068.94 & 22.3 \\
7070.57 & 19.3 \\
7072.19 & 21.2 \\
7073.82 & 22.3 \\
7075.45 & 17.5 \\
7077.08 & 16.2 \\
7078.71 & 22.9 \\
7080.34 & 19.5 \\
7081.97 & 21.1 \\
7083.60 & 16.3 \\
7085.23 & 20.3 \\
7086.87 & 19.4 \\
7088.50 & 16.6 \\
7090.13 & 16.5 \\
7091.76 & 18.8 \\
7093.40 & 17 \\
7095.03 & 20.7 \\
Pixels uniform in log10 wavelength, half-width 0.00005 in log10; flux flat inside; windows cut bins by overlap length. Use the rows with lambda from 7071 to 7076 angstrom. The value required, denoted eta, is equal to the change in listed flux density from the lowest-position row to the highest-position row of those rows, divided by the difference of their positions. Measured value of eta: -1.1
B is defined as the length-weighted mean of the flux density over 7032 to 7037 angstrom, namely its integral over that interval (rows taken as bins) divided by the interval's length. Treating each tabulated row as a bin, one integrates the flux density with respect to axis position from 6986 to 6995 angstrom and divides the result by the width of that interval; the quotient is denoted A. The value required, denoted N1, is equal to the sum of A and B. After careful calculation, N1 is 32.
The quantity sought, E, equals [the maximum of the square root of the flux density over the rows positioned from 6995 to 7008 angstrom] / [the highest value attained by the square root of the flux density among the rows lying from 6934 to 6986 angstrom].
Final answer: 0.97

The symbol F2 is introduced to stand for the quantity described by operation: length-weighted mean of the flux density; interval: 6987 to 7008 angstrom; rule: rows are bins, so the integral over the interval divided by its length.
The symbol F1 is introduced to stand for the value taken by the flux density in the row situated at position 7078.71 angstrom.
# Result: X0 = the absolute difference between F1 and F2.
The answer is 6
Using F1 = 22.9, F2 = 16.6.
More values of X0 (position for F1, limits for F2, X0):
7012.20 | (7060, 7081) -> 7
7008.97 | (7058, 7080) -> 3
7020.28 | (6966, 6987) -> 1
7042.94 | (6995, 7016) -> 3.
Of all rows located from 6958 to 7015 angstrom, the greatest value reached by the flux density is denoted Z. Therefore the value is 21.5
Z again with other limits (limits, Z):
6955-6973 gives 20.3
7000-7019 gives 18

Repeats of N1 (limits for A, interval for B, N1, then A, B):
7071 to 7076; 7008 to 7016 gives 34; 20.4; 14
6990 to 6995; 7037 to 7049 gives 35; 17.2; 18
